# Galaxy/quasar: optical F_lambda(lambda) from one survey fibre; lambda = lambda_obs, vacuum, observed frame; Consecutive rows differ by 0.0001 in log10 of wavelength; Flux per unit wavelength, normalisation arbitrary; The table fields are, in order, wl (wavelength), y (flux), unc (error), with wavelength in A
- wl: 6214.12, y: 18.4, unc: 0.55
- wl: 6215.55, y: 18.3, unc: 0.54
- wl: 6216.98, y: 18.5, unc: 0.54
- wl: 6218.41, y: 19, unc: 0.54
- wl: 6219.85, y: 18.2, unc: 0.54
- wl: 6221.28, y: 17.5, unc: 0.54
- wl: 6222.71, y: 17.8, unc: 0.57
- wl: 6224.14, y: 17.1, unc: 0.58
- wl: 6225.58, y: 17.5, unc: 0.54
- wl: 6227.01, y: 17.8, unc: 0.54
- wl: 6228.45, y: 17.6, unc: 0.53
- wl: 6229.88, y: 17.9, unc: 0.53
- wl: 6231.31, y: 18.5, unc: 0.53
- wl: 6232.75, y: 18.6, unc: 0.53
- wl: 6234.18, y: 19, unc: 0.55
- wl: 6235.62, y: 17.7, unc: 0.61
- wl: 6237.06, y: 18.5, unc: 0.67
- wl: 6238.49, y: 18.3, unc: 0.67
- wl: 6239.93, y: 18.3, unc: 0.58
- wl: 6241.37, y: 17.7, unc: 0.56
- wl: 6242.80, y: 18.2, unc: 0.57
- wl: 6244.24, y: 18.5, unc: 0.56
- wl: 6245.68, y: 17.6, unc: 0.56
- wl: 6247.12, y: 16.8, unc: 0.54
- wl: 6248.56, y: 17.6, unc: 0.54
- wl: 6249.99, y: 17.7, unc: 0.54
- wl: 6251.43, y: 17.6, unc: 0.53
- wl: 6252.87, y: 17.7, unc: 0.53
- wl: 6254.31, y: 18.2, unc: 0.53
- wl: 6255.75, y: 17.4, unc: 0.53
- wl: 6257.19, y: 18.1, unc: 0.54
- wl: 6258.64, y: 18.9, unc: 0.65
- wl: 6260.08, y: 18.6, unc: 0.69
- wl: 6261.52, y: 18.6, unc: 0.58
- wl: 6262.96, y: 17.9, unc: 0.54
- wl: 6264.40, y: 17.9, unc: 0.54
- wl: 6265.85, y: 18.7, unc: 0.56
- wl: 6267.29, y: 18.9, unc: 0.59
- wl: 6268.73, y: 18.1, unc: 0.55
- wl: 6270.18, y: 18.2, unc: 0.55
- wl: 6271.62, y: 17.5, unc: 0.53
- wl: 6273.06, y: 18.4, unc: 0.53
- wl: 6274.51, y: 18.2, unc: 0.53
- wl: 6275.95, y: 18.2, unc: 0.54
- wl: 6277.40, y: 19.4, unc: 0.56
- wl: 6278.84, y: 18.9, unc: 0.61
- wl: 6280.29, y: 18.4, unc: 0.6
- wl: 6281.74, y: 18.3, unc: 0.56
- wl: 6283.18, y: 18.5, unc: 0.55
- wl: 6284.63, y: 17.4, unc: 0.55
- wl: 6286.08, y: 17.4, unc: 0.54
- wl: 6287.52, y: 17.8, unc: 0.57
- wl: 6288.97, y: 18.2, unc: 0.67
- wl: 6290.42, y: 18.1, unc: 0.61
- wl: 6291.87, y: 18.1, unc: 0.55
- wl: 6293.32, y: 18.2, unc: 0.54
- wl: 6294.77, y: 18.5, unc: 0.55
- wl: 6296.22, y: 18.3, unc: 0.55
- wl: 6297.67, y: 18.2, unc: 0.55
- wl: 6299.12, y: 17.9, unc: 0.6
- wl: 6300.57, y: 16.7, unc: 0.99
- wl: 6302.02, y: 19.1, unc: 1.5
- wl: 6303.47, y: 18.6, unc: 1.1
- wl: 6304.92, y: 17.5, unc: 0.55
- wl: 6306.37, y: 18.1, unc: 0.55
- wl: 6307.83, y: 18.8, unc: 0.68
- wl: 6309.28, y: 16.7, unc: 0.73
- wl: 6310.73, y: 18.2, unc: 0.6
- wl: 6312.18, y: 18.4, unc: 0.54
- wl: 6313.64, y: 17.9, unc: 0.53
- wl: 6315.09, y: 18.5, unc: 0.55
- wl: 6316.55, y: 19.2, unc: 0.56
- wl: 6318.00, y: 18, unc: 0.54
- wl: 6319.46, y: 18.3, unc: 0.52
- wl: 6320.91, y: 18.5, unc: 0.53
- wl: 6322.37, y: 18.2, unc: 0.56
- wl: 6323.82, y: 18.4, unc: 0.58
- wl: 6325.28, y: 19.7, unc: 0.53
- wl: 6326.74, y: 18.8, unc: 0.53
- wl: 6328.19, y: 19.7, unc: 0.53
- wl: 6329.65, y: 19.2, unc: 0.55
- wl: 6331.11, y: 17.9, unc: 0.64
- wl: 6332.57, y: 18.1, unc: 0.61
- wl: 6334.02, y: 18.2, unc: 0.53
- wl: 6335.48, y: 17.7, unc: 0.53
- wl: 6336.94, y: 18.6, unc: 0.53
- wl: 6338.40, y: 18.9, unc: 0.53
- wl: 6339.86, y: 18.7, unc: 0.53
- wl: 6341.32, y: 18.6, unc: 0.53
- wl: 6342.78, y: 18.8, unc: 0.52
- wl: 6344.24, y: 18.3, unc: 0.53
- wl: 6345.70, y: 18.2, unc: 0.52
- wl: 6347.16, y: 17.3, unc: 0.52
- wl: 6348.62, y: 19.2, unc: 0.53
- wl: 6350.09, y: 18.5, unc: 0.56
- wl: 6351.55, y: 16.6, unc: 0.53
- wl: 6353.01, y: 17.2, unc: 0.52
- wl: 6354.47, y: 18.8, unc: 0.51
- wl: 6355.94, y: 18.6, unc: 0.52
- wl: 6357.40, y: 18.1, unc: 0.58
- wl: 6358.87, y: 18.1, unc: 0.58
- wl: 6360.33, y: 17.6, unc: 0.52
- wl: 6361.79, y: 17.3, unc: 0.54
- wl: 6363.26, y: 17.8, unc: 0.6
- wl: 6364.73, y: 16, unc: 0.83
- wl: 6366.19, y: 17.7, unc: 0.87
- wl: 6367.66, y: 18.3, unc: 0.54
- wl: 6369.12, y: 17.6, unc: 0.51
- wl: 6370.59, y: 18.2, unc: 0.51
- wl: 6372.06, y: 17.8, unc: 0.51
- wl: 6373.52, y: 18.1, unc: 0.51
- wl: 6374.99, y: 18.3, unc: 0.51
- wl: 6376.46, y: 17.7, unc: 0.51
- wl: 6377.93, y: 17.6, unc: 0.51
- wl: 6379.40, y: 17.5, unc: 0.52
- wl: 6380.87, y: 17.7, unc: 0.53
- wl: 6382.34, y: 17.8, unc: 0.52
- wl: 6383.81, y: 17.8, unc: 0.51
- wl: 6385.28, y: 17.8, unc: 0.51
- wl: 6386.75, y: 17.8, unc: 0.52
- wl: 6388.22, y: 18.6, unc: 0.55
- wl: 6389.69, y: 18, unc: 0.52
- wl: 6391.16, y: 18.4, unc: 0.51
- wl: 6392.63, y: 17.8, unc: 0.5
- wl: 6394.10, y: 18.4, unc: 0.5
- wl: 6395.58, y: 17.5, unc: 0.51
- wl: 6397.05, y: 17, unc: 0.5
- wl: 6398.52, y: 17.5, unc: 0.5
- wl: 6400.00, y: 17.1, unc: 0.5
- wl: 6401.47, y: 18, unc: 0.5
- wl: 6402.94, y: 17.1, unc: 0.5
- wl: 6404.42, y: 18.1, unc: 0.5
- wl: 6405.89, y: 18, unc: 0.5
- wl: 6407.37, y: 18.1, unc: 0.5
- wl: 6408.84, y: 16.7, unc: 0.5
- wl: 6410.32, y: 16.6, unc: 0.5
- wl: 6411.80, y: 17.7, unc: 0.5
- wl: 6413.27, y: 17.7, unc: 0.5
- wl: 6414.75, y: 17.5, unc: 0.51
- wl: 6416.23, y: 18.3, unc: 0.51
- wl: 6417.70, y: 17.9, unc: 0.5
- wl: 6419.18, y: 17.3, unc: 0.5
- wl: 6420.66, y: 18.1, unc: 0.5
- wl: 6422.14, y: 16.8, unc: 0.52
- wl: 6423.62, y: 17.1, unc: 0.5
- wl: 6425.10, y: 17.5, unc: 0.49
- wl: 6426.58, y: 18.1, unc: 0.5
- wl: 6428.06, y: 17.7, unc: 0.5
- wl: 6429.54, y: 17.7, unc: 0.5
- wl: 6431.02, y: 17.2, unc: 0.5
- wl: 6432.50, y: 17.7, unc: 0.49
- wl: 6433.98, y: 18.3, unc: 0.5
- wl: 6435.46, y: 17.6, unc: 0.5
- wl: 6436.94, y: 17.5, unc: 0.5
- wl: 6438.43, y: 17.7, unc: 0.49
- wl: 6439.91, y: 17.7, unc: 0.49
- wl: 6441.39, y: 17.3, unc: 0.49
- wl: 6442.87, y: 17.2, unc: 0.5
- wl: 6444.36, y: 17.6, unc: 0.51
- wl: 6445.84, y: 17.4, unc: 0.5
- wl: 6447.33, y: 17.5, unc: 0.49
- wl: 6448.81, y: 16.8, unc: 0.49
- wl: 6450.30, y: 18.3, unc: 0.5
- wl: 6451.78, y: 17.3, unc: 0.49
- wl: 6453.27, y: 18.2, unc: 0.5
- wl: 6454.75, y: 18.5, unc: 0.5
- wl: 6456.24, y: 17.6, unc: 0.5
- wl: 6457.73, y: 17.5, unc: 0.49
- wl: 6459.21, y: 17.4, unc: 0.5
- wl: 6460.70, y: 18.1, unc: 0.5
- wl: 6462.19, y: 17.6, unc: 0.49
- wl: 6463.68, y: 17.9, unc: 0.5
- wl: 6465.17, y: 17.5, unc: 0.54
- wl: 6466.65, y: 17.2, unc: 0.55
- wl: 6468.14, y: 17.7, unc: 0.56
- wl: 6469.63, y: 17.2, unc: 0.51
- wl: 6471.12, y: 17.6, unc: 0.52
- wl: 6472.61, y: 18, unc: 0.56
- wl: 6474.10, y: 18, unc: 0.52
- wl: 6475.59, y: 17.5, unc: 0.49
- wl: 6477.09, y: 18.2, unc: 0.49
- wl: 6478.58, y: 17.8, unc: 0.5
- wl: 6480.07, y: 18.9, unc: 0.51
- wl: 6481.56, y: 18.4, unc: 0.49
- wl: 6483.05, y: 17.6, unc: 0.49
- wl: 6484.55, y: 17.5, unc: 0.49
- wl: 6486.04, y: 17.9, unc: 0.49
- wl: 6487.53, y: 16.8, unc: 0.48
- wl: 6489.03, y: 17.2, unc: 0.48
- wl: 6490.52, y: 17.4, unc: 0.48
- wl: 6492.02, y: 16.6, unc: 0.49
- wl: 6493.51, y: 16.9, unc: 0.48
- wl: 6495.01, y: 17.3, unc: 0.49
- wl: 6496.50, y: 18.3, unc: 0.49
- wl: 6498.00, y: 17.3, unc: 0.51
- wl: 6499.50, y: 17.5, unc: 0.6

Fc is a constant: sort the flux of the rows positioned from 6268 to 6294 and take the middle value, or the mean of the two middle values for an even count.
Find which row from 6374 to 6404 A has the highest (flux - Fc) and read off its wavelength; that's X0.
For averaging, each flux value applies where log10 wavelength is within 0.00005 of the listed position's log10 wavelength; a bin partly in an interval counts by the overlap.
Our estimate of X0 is 6388.22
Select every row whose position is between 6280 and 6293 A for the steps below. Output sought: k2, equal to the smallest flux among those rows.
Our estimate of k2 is 17.4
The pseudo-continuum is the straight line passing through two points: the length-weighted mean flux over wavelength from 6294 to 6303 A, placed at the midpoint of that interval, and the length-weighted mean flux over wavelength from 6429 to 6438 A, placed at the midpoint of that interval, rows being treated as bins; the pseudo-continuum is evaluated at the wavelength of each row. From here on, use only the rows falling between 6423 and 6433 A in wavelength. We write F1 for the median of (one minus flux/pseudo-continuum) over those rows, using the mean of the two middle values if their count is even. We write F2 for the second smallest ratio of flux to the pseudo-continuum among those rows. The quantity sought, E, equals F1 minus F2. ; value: -0.97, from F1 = -0.001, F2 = 0.973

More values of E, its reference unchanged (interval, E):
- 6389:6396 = -1.01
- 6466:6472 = -0.97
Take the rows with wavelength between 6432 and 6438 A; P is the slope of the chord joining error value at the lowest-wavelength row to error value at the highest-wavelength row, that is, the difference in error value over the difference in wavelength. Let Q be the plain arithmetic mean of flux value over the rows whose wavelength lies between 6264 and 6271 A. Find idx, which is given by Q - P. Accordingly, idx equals 18.4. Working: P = 0.0023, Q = 18.4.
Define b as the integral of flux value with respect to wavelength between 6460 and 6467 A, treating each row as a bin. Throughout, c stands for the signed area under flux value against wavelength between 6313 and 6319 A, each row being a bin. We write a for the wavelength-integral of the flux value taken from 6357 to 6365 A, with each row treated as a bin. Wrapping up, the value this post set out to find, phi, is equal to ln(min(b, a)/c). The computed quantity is 0.1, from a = 140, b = 124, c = 110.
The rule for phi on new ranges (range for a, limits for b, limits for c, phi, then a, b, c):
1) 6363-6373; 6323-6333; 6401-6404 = 1.2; 176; 188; 53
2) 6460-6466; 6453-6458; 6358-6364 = -0.2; 107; 90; 106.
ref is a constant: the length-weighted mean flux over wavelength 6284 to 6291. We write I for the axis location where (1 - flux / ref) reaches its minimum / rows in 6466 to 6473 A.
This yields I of 6472.61 A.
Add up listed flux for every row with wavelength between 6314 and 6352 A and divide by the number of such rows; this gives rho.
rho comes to 18.5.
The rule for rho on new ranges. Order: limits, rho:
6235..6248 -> 18.0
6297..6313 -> 18.0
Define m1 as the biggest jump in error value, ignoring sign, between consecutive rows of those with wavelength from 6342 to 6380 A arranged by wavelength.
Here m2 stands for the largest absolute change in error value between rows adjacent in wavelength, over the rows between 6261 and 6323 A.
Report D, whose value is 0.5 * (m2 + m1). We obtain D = 0.44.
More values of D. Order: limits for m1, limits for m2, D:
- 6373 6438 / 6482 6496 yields 0.02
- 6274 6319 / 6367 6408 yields 0.29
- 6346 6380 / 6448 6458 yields 0.17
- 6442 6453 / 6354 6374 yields 0.17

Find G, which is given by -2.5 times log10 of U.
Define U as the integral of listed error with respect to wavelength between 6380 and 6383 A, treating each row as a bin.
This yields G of -0.49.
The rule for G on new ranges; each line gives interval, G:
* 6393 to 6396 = -0.45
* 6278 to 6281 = -0.64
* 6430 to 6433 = -0.43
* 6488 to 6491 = -0.40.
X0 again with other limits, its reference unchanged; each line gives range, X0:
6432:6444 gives 6433.98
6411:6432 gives 6416.23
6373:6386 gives 6374.99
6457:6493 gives 6480.07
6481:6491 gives 6481.56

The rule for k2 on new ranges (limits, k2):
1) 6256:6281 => 17.5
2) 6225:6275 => 16.8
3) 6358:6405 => 16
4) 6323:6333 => 17.9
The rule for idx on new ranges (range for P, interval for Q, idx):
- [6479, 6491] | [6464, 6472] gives 17.4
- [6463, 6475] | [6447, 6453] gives 17.5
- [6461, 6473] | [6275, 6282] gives 18.6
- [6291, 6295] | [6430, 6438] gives 17.7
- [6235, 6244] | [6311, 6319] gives 18.4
